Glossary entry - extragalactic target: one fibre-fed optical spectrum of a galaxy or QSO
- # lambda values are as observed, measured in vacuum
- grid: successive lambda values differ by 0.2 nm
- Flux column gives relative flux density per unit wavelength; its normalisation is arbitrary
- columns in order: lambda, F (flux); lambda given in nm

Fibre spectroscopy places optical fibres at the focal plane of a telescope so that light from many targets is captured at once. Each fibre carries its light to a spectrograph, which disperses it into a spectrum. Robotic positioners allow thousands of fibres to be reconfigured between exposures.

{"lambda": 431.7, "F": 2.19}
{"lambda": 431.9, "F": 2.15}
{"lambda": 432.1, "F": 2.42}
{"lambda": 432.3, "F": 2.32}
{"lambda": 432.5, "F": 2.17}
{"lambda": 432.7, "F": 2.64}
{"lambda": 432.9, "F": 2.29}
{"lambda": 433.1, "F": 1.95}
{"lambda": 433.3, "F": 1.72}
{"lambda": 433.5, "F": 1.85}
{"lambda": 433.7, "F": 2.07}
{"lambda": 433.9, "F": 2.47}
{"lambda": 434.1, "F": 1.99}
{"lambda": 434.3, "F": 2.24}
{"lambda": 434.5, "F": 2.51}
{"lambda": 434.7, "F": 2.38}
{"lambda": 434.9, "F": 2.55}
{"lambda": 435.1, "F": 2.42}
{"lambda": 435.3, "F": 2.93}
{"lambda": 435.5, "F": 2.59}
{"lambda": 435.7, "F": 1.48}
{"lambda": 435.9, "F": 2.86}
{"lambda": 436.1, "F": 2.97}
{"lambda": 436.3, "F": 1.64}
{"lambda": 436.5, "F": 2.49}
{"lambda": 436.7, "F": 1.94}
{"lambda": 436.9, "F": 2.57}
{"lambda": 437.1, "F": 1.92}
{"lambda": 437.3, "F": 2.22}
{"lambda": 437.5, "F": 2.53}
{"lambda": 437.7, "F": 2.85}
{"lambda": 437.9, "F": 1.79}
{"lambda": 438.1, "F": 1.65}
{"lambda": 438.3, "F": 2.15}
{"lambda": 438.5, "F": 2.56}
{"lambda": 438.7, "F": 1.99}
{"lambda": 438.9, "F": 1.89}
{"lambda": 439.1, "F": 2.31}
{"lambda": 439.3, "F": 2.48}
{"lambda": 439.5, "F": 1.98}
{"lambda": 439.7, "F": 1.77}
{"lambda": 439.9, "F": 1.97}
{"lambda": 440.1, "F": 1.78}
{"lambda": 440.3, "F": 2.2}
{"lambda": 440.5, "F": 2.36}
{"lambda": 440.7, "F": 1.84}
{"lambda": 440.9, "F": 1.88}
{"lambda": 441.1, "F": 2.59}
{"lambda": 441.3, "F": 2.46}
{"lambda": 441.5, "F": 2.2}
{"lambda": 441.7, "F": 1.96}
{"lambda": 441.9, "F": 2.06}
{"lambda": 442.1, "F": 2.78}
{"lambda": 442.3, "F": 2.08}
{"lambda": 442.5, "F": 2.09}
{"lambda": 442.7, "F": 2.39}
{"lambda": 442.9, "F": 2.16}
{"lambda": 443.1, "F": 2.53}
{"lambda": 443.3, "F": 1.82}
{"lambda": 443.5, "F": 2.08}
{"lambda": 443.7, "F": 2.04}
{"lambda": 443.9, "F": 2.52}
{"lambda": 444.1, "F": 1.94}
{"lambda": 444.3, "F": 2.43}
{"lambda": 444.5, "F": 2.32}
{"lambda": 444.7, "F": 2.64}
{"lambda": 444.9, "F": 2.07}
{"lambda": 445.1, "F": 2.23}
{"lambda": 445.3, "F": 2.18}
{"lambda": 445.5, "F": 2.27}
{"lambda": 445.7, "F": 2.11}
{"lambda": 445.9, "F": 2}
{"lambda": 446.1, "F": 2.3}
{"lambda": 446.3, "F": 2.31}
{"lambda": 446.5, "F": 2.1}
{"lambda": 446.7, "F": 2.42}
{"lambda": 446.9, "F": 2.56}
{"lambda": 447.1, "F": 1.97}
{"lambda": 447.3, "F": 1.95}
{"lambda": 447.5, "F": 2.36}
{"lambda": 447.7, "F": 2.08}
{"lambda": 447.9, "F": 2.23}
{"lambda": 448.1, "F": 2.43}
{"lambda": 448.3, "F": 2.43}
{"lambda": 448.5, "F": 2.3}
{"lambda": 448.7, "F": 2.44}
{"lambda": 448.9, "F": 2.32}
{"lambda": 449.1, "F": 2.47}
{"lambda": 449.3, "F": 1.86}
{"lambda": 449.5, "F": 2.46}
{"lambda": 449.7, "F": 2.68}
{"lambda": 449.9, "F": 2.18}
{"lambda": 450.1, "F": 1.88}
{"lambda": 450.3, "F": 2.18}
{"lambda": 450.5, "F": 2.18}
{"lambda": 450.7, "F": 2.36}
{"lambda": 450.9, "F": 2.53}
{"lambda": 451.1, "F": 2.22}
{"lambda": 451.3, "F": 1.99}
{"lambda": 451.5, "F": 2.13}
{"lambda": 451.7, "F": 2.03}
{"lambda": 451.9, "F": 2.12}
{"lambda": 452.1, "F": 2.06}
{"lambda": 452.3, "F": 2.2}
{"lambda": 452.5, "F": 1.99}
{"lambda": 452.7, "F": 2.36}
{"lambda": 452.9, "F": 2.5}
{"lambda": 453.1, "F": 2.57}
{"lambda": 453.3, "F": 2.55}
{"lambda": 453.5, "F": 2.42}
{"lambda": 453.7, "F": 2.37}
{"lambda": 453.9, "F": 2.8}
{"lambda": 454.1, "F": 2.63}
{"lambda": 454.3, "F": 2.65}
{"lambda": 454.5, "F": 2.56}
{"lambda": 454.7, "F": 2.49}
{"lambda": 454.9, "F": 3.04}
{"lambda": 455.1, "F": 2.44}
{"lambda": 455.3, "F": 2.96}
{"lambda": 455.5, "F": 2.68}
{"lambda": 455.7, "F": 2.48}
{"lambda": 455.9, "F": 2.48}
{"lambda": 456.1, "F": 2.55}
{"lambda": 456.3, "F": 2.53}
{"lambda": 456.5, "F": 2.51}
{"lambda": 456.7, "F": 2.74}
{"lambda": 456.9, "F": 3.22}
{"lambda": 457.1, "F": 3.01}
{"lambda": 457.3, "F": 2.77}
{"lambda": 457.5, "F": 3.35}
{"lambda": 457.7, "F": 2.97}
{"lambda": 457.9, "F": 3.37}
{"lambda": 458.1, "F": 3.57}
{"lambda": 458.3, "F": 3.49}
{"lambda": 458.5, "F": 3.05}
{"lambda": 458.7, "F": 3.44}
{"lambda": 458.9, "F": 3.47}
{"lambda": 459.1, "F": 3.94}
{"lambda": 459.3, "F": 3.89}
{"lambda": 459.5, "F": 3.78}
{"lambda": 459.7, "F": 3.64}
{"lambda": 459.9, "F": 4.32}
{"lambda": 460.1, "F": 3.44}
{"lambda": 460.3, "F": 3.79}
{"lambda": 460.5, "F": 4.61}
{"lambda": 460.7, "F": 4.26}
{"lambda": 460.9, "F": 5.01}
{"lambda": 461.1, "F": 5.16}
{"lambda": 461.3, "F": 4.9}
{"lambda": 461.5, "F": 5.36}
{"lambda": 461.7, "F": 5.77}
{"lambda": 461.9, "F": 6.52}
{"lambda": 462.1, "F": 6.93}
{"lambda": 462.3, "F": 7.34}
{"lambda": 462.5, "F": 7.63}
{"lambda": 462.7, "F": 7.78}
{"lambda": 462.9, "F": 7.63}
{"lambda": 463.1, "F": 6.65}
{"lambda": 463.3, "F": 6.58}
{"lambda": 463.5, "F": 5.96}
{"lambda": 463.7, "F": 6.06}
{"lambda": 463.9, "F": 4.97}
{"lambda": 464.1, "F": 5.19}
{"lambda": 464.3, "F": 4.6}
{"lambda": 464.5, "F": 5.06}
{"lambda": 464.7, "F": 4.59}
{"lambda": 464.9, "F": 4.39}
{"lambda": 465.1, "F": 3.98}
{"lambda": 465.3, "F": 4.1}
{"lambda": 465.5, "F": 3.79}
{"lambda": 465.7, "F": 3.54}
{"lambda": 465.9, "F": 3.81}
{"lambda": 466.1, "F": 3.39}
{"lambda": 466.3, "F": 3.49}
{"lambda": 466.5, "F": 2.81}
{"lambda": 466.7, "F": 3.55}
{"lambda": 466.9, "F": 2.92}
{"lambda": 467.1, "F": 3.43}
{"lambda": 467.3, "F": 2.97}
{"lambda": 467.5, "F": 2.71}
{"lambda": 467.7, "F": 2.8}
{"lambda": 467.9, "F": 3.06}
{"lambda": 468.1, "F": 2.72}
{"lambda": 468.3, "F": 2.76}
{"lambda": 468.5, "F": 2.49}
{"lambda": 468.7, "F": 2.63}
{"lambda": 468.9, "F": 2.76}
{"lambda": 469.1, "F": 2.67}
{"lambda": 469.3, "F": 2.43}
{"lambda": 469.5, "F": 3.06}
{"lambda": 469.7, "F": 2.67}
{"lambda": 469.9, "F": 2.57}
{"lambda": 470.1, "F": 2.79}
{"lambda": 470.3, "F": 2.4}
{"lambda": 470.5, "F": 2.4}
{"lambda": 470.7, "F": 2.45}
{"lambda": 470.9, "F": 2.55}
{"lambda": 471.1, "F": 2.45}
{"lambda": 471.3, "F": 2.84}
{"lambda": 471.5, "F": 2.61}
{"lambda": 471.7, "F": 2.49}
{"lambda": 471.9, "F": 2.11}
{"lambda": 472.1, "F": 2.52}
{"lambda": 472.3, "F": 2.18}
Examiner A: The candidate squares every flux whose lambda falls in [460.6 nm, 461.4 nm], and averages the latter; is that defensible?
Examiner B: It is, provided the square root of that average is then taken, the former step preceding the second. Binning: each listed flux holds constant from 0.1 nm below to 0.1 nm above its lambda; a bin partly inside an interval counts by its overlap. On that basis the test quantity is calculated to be 4.84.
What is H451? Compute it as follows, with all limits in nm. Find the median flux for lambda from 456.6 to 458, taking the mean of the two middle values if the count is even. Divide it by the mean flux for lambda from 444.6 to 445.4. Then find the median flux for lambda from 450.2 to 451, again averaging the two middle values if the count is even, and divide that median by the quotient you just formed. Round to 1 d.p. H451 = 1.7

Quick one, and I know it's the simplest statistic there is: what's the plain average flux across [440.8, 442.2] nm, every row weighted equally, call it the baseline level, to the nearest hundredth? 2.28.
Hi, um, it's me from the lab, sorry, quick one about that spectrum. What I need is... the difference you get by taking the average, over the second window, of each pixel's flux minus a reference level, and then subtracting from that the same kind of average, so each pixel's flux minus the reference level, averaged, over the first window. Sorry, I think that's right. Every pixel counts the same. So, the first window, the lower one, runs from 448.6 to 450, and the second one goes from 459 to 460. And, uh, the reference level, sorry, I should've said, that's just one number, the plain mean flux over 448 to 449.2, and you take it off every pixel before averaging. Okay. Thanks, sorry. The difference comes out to 1.6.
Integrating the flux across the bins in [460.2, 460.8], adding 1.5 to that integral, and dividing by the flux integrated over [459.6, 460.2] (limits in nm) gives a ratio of 1.77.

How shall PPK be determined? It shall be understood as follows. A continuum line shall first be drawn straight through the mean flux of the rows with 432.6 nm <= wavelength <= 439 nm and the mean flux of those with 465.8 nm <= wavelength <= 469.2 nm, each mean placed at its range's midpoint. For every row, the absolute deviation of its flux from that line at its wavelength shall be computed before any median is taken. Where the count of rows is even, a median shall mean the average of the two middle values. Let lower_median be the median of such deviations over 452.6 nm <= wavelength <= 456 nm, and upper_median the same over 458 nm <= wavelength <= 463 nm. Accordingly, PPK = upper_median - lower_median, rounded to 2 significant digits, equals 1.3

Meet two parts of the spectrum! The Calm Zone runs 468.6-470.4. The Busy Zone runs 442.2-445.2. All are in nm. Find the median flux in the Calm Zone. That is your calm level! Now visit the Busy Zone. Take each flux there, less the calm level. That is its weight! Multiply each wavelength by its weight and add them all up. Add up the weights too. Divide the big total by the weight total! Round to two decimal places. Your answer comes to 443.60 nm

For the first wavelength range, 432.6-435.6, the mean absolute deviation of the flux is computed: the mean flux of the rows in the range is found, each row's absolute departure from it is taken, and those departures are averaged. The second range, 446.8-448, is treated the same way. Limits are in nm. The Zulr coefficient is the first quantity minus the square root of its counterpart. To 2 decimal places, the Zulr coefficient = -0.17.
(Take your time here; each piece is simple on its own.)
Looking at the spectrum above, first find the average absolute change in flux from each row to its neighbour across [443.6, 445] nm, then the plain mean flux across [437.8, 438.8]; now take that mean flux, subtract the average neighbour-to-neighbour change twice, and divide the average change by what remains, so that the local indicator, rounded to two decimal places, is 0.36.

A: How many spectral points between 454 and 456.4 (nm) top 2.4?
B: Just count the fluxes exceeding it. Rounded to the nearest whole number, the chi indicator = 12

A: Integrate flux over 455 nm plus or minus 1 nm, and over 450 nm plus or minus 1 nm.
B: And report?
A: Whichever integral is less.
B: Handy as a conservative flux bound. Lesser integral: 4.56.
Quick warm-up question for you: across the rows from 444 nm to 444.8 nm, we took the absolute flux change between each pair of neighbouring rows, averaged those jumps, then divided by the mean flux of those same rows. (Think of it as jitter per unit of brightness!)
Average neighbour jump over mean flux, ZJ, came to 0.13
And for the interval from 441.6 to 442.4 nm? 0.23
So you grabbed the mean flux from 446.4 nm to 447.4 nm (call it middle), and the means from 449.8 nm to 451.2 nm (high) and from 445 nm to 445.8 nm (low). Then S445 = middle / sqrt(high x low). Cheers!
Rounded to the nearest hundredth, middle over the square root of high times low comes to 1.00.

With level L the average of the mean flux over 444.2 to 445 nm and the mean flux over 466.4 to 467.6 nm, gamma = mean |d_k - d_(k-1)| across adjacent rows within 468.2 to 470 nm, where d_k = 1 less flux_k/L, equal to 0.092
